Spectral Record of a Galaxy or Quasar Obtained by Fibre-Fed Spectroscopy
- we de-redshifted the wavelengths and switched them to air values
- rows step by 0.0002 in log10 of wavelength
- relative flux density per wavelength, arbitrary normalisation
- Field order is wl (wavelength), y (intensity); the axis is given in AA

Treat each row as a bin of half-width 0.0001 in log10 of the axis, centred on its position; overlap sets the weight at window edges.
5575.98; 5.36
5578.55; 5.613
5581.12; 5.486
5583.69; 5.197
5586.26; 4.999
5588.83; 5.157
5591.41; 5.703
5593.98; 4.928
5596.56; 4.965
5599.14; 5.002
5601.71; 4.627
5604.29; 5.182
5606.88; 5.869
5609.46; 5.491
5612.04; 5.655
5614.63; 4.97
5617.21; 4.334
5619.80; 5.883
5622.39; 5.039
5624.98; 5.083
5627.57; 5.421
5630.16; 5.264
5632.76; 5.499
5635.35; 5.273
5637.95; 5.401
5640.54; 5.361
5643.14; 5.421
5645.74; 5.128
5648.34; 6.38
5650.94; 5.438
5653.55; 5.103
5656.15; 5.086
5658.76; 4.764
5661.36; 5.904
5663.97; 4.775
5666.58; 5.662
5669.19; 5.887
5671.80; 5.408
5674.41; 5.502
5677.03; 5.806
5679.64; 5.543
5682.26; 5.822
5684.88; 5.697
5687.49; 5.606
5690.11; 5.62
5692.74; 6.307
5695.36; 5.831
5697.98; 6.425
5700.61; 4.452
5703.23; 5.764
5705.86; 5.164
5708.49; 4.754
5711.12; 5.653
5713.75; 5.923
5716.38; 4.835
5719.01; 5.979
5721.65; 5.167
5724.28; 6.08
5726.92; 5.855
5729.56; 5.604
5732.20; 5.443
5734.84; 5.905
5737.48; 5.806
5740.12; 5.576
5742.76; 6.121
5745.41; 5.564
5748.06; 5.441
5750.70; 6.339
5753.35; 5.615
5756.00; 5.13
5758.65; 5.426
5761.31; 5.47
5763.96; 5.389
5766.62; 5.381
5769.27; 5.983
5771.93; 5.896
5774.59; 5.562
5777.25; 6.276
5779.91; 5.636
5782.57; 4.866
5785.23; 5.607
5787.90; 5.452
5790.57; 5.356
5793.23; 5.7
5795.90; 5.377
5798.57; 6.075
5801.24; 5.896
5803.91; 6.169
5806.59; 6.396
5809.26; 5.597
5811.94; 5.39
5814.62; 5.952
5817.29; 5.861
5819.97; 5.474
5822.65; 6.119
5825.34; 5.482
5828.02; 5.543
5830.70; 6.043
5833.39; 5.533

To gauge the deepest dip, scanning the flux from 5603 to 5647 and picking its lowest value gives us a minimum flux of 4.334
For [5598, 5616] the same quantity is 4.627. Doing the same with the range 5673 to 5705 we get 4.452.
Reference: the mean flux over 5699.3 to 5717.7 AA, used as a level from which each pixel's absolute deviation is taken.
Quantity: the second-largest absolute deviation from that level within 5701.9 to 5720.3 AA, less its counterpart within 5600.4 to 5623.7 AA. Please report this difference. 0.04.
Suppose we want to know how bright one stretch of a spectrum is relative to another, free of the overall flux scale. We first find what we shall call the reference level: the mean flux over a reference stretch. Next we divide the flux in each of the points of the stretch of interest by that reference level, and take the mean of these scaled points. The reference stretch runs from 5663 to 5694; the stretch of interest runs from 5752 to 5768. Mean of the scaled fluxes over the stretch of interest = 0.958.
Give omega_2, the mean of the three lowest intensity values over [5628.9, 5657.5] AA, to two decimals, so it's 5.11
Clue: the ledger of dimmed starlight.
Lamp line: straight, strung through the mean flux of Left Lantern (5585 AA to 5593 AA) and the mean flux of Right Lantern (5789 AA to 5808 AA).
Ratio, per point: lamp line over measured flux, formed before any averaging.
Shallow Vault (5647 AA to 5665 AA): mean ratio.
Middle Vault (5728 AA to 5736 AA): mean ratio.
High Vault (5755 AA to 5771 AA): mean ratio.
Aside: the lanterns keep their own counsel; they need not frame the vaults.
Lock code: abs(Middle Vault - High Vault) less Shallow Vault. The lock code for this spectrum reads -0.98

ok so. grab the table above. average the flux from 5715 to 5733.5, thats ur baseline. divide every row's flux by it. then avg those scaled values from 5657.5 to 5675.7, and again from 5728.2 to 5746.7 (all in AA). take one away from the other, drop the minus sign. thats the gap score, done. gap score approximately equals 0.054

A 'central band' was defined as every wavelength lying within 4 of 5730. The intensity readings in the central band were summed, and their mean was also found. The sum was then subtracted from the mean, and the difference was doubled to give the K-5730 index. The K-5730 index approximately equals -22.5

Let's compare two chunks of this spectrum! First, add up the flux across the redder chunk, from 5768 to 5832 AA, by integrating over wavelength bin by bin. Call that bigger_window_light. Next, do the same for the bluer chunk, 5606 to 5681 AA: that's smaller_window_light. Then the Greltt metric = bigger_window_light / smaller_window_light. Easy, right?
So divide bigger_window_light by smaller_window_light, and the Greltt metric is 0.91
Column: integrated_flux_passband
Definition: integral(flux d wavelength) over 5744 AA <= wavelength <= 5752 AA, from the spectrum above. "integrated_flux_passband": 46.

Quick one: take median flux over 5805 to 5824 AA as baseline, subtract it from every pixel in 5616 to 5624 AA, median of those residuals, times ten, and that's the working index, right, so -8.2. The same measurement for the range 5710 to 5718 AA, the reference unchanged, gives -2.1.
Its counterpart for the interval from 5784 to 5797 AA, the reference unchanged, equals -4.1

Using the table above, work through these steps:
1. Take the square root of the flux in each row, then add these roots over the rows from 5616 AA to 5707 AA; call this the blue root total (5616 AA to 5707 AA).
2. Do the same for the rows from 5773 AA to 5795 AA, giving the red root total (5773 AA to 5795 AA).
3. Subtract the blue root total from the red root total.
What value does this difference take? -63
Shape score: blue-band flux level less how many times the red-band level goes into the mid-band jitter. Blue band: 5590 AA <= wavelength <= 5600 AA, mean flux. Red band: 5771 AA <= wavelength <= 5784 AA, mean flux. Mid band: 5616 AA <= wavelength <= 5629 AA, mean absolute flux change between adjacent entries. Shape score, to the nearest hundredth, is 5.03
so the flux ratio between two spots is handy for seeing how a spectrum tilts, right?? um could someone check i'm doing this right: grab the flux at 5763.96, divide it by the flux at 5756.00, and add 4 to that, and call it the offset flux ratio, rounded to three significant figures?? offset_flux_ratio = 5.05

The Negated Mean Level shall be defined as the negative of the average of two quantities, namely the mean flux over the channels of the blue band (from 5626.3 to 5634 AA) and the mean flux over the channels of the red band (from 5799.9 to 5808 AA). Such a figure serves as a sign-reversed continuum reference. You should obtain -5.77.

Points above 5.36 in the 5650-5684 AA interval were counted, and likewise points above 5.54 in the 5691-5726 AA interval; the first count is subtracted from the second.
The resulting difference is -1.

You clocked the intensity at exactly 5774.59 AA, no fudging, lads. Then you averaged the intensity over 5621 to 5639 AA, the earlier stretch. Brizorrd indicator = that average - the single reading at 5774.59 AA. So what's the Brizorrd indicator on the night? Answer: -0.28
